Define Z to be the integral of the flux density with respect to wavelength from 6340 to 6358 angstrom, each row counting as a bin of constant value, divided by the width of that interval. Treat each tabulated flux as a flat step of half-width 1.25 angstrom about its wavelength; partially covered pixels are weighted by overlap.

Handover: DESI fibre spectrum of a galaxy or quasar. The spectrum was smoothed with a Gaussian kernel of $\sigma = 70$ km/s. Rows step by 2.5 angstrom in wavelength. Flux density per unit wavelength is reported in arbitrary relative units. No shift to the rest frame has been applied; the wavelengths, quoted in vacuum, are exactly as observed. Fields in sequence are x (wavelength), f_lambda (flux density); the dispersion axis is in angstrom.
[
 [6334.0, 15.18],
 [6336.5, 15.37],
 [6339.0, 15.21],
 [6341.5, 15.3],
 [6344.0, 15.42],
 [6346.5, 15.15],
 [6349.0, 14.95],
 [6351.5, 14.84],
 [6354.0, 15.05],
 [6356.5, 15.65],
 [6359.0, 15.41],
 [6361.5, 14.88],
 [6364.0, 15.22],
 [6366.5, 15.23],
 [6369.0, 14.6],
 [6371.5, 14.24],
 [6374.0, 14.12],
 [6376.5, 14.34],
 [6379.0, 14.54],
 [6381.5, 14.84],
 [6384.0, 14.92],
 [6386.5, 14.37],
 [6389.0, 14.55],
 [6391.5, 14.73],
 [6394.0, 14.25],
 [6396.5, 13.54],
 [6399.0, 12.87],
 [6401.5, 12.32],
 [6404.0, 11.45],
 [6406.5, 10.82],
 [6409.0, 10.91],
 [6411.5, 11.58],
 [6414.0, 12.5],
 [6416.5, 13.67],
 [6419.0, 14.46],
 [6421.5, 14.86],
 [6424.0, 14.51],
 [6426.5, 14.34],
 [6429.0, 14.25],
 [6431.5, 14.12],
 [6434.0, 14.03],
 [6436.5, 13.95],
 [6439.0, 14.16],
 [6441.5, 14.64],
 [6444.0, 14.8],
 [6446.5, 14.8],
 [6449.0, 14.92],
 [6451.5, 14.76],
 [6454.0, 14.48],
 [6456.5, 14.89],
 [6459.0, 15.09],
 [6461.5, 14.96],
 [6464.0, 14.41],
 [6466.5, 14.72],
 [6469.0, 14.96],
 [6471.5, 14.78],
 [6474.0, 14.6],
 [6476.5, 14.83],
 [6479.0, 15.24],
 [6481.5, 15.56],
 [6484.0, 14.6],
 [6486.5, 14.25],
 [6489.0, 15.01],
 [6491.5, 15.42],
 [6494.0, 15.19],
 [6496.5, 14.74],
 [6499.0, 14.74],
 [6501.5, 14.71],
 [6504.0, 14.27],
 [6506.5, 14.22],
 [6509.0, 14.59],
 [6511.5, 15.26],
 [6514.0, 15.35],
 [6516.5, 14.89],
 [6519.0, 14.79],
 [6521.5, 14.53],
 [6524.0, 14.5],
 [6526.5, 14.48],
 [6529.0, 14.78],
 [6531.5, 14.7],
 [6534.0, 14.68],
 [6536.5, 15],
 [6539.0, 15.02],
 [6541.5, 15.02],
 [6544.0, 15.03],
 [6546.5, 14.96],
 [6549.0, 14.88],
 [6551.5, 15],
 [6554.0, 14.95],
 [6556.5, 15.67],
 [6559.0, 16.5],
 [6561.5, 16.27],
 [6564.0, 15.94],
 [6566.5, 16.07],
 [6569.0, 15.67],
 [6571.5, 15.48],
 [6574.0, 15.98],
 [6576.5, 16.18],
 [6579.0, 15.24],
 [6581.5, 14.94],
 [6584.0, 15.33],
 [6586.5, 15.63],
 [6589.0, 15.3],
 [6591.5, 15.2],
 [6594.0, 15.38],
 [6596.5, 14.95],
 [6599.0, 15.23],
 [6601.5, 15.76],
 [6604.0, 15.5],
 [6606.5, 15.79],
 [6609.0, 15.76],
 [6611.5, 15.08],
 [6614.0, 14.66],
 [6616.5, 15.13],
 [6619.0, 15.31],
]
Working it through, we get 15.2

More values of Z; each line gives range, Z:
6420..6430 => 14.5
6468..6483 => 15.0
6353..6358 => 15.4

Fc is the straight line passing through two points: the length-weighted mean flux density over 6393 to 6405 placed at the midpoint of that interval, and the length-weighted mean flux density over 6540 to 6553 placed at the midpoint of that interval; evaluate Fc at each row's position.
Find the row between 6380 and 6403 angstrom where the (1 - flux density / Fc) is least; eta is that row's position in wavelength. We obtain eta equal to 6384.0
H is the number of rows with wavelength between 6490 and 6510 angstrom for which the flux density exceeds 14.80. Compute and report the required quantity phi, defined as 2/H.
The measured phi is 1.0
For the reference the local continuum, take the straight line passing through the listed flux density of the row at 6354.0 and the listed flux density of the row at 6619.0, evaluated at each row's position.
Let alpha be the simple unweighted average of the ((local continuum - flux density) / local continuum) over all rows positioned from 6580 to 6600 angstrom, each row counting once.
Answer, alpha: 0.002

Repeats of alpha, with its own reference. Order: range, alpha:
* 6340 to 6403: 0.030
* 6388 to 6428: 0.125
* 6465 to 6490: 0.021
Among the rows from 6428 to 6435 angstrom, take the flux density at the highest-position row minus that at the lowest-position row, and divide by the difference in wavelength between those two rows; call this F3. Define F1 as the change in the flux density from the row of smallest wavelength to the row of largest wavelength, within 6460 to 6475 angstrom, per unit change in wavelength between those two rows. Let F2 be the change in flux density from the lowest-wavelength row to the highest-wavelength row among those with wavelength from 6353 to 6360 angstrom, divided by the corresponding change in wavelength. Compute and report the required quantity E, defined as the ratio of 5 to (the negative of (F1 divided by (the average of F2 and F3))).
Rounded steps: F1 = -0.029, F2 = 0.07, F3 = -0.04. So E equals 2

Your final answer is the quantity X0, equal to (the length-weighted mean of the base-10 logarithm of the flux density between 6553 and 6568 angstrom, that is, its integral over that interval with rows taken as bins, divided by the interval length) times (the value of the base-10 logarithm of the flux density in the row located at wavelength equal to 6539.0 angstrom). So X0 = 1.41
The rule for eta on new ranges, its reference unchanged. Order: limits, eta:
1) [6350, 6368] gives 6356.5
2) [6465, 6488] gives 6481.5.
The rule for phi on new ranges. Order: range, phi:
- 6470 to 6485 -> 0.7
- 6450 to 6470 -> 0.5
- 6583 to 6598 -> 0.3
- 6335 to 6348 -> 0.4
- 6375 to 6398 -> 1.0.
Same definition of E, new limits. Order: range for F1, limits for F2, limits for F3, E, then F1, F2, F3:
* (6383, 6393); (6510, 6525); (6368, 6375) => -15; -0.025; -0.06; -0.10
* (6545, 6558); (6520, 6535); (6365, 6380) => 2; 0.071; 0.01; -0.06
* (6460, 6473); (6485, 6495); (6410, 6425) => 50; -0.018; 0.13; 0.23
